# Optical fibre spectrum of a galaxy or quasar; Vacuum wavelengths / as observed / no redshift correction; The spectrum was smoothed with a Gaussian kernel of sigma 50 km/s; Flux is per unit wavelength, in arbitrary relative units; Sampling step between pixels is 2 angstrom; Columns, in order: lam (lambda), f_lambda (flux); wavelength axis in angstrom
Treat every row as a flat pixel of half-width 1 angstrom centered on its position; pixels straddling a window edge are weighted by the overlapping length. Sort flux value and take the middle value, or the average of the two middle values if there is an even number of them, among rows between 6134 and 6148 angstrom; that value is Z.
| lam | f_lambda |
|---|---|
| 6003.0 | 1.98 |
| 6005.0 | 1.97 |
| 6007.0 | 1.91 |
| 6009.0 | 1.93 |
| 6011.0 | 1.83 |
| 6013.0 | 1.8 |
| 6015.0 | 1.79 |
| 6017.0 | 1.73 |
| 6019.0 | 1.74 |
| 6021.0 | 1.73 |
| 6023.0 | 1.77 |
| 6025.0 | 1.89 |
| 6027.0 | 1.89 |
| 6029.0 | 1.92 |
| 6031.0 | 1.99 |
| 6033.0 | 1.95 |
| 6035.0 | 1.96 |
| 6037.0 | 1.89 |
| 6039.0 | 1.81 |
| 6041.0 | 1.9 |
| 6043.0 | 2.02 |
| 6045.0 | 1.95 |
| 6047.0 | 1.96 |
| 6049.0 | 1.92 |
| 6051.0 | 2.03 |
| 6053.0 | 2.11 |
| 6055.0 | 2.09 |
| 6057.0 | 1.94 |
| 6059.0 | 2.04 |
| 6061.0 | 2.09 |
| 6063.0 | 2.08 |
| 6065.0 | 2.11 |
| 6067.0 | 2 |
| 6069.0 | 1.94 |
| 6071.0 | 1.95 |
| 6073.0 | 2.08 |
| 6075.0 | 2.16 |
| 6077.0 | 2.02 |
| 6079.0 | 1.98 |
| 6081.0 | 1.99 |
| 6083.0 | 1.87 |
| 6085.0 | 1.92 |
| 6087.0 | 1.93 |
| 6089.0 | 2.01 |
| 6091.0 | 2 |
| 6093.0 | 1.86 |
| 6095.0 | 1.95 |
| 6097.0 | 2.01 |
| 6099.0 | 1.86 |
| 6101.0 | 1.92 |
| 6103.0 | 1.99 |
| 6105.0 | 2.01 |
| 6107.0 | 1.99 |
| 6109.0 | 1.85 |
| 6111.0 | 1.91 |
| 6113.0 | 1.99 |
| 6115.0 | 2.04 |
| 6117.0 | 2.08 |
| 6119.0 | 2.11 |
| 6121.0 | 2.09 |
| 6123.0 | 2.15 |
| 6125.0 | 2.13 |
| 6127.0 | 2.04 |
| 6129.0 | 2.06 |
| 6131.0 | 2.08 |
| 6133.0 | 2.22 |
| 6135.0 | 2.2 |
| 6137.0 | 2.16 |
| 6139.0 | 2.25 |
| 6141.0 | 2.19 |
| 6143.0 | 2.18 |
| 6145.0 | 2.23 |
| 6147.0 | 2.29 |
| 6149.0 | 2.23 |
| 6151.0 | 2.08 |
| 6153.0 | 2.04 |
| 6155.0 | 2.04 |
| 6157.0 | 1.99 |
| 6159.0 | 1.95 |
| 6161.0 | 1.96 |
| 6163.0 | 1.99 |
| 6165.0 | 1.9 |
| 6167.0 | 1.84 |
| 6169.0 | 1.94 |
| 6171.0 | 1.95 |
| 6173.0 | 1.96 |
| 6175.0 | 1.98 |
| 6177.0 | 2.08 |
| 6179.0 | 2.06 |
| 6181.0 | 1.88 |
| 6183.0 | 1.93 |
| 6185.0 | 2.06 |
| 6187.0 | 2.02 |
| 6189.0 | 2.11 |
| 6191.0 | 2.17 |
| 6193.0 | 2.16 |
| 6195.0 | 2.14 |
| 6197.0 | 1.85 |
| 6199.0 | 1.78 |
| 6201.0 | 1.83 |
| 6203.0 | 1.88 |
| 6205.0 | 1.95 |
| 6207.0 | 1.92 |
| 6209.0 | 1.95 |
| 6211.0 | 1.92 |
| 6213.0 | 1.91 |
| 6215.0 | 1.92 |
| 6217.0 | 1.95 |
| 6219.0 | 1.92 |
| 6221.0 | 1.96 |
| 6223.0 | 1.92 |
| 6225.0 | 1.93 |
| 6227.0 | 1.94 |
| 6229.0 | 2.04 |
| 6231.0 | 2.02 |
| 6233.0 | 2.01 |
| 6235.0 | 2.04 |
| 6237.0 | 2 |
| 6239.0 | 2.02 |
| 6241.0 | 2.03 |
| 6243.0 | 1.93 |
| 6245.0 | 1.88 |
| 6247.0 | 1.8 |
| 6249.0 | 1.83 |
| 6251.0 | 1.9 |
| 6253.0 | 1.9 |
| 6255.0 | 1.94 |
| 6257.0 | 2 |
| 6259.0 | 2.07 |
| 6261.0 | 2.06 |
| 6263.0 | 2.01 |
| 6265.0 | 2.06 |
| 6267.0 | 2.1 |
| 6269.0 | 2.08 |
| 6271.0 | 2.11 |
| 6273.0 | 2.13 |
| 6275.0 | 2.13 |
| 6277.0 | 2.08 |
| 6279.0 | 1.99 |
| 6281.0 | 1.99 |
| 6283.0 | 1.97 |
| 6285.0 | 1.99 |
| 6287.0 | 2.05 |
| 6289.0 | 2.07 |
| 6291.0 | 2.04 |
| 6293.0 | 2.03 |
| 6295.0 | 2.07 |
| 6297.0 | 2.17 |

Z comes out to 2.20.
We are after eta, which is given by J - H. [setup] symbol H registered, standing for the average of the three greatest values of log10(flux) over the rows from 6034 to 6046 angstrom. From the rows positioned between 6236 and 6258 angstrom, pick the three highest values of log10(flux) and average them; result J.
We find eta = 0.009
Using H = 0.296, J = 0.305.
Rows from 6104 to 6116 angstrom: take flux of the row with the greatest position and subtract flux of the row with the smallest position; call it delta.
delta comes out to 0.030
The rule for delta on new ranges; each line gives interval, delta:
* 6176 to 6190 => 0.030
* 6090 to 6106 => 0.010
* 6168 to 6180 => 0.120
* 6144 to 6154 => -0.190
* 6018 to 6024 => 0.030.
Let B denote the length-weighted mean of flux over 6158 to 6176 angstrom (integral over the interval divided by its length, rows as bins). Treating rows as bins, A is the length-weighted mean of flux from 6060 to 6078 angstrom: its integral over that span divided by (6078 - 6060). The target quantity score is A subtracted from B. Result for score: -0.11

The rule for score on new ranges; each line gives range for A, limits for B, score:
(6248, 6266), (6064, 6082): 0.05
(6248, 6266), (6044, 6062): 0.04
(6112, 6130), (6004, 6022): -0.25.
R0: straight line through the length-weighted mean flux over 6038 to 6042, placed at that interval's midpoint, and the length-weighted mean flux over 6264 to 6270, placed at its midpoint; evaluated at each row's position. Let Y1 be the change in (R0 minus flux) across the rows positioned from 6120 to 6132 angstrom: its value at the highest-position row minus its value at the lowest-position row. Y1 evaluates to 0.02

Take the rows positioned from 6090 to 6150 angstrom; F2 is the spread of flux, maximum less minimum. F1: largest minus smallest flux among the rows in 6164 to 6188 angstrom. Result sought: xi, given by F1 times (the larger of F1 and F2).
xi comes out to 0.106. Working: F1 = 0.24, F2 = 0.44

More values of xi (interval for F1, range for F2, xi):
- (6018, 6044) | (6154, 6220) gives 0.113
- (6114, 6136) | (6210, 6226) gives 0.032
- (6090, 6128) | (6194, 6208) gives 0.108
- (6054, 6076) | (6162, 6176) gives 0.048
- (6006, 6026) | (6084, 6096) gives 0.040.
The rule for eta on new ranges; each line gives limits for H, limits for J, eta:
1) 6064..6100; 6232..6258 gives -0.018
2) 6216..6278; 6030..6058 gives -0.010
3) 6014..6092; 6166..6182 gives -0.018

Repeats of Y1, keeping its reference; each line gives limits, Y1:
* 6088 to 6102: 0.10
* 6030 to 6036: 0.03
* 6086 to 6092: -0.07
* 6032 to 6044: -0.06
